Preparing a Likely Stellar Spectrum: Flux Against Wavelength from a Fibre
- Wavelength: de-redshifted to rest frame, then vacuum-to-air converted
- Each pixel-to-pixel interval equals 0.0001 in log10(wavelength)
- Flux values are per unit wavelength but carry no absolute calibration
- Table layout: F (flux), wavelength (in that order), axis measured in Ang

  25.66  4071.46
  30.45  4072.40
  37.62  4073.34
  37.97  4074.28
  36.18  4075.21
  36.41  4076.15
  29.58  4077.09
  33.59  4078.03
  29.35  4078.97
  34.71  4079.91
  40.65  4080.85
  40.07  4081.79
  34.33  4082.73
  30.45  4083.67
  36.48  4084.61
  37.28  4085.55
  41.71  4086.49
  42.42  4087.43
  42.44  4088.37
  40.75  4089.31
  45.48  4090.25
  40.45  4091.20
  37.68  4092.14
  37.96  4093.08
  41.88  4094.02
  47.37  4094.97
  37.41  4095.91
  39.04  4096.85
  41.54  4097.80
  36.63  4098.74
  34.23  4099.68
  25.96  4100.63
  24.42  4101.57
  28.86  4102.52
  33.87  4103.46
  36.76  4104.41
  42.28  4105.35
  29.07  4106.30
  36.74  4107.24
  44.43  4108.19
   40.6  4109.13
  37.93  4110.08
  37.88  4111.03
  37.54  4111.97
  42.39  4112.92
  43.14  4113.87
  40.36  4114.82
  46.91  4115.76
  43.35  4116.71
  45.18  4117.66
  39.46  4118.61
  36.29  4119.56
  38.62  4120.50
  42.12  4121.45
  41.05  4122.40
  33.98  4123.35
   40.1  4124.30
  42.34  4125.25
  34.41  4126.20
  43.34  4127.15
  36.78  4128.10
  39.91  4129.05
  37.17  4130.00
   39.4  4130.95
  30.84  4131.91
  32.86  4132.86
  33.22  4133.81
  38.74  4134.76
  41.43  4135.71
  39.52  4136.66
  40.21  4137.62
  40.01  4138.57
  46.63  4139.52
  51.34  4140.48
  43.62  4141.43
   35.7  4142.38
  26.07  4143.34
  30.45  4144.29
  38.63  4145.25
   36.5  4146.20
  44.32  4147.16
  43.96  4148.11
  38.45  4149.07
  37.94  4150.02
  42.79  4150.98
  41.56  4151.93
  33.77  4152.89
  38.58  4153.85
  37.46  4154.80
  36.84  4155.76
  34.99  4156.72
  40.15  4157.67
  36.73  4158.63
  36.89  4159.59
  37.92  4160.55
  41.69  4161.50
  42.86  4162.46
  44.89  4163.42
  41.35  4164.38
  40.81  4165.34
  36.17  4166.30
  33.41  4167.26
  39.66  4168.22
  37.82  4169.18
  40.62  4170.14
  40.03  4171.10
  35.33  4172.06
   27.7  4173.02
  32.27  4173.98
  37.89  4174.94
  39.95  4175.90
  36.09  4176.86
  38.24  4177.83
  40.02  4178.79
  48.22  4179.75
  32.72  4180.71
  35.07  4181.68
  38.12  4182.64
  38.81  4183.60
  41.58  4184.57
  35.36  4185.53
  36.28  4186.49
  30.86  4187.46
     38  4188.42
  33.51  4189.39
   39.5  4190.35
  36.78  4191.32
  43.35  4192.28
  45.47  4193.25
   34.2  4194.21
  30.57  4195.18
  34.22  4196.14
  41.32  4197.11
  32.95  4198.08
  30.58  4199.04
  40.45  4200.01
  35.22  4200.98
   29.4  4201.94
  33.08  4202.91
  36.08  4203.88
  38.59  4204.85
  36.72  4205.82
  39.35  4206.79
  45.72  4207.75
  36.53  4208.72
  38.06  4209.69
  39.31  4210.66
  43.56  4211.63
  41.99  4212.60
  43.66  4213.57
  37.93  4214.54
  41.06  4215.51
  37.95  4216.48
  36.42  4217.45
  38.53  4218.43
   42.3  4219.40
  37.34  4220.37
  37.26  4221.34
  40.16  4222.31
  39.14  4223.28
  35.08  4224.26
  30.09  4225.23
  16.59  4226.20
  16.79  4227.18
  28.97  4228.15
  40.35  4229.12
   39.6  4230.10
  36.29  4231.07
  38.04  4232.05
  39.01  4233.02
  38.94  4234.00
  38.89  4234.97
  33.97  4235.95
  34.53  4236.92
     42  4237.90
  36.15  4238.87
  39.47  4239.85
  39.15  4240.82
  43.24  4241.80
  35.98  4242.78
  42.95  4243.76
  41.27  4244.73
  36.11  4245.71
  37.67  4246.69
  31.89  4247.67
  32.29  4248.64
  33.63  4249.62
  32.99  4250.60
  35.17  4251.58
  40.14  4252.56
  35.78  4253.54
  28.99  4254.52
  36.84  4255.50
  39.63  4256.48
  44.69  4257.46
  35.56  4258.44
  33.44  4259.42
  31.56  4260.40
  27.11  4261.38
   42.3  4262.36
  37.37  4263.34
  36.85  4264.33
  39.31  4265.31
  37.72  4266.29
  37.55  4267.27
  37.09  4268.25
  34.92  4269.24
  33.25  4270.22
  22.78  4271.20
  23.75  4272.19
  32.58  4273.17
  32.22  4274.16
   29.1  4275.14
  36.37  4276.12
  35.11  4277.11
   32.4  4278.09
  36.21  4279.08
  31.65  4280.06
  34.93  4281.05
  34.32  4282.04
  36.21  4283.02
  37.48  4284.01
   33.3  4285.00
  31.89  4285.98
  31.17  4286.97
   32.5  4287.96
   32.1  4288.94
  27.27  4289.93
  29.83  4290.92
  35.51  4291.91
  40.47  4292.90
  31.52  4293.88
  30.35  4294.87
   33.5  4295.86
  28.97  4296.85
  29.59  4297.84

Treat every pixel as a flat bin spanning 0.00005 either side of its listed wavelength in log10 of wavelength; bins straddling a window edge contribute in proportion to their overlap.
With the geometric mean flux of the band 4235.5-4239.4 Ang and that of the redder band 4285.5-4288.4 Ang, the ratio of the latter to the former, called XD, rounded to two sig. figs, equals 0.87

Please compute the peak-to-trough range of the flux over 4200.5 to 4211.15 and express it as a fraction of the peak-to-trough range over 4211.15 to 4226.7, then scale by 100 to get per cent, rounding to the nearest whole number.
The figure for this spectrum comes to 60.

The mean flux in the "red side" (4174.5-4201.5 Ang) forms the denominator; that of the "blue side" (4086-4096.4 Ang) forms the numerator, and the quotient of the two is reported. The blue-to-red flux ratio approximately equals 1.11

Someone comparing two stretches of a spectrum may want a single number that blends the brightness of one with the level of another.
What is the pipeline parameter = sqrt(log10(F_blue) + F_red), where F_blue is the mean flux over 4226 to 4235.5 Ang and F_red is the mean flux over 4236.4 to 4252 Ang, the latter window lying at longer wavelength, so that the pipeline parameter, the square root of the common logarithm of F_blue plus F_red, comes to 6.22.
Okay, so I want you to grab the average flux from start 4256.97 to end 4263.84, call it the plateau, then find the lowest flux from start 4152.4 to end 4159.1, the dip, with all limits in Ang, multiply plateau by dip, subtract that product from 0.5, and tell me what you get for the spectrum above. -1215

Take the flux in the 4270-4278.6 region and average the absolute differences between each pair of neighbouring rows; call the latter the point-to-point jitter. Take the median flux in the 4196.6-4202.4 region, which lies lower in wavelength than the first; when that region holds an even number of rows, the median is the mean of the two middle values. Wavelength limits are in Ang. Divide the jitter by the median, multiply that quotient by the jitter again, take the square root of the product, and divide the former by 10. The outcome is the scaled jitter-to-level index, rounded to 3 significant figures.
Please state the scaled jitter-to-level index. 0.0749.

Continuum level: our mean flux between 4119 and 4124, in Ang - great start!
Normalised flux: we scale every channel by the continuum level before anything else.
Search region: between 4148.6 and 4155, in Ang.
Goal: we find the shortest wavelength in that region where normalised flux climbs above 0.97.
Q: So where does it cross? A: 4149.07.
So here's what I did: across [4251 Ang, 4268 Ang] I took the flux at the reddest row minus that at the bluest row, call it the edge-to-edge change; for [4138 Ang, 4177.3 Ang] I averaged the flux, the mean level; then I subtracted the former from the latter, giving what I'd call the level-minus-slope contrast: 36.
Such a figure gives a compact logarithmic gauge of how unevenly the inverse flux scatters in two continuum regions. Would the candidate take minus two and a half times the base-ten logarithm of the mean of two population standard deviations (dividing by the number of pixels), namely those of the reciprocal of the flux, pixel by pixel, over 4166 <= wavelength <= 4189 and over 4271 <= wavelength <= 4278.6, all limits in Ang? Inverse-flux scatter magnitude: 5.9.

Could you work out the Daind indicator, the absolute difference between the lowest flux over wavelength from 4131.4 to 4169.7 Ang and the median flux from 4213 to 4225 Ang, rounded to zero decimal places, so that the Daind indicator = 12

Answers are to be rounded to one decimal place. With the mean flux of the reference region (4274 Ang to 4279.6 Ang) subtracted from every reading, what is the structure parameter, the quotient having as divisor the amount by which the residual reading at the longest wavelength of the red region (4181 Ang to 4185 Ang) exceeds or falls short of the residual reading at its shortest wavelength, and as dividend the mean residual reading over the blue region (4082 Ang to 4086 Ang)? 0.2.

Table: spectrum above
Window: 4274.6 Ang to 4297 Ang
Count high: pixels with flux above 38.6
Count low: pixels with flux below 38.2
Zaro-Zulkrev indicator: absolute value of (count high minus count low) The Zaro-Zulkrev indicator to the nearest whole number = 21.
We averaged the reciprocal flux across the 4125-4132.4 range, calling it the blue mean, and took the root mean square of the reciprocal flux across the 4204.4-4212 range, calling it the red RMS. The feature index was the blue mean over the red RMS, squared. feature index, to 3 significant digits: 1.10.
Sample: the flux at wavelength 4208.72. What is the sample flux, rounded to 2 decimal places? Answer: 36.53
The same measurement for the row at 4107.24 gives 36.74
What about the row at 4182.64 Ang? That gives 38.12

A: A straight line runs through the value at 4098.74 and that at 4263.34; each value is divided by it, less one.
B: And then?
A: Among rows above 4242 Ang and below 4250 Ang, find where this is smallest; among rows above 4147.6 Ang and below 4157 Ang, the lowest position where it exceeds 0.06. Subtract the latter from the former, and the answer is 99.6 Ang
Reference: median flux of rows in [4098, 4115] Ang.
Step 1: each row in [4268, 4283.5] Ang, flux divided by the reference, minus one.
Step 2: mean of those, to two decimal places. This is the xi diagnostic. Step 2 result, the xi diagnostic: -0.12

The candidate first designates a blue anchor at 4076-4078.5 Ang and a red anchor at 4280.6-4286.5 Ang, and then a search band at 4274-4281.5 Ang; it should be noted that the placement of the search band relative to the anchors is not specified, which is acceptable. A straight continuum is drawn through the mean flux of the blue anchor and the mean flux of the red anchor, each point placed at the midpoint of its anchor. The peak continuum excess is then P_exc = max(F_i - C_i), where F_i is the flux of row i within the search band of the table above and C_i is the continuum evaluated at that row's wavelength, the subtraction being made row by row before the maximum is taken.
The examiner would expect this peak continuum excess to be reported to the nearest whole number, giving 2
